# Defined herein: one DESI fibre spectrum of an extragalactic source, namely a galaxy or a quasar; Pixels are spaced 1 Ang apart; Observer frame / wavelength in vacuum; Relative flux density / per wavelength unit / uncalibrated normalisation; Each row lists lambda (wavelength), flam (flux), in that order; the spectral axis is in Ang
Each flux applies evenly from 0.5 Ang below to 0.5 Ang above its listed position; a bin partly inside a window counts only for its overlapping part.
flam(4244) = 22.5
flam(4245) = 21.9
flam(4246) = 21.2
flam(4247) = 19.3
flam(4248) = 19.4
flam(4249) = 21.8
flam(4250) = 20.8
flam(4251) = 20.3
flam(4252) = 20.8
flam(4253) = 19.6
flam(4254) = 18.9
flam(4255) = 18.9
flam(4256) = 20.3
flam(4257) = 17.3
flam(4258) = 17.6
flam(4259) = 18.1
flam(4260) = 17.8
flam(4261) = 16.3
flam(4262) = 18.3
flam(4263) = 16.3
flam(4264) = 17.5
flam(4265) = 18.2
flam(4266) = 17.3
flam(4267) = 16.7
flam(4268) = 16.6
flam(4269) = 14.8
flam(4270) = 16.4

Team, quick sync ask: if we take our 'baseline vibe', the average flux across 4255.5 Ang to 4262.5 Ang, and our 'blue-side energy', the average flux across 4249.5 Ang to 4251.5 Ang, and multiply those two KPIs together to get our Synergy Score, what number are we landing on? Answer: 369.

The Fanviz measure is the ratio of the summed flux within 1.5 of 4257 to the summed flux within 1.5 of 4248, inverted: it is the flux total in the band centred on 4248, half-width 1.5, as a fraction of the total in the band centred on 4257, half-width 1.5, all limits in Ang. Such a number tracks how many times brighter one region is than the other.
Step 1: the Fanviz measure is 1.10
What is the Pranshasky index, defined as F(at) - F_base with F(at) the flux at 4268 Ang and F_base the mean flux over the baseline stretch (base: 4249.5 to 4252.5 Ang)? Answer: -4.0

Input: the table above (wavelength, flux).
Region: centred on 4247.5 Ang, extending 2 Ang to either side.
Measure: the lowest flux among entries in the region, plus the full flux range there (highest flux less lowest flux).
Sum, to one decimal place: 21.8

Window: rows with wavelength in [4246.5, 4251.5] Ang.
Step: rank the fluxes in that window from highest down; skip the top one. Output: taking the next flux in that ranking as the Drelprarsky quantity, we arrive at 20.8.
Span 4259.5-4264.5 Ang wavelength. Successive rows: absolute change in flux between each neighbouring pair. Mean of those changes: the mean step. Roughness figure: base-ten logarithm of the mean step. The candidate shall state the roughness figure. 0.22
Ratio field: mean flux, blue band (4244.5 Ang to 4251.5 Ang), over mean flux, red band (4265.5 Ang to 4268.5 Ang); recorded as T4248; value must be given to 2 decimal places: 1.23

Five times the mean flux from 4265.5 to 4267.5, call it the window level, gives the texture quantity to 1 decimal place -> 85.0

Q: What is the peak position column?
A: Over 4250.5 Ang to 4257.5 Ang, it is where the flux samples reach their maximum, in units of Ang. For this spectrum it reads 4252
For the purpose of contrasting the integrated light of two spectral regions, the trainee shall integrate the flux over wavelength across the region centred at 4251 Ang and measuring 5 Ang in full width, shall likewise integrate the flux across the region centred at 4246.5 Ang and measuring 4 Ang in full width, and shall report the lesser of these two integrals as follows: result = 82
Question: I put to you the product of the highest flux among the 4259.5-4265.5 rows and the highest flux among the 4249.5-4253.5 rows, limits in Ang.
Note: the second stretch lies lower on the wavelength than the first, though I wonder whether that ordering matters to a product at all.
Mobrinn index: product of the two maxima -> 381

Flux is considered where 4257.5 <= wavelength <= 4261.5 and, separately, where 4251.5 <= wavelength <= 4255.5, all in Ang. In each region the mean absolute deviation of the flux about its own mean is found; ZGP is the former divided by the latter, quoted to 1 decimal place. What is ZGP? 0.9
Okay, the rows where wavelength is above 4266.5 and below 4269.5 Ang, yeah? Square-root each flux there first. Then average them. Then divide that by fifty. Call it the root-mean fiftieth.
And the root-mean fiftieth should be 0.0801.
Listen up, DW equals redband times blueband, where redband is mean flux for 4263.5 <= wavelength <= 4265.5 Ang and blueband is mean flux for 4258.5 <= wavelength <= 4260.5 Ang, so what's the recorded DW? 320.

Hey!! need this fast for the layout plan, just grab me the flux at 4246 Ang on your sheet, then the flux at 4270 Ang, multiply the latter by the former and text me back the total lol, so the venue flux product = 348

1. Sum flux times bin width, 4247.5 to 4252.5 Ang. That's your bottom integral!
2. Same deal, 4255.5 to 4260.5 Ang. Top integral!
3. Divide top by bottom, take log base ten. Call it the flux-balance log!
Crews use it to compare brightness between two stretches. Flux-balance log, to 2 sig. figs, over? -0.054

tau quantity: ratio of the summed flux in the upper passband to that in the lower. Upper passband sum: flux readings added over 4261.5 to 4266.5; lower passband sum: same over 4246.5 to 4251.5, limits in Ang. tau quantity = 0.86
